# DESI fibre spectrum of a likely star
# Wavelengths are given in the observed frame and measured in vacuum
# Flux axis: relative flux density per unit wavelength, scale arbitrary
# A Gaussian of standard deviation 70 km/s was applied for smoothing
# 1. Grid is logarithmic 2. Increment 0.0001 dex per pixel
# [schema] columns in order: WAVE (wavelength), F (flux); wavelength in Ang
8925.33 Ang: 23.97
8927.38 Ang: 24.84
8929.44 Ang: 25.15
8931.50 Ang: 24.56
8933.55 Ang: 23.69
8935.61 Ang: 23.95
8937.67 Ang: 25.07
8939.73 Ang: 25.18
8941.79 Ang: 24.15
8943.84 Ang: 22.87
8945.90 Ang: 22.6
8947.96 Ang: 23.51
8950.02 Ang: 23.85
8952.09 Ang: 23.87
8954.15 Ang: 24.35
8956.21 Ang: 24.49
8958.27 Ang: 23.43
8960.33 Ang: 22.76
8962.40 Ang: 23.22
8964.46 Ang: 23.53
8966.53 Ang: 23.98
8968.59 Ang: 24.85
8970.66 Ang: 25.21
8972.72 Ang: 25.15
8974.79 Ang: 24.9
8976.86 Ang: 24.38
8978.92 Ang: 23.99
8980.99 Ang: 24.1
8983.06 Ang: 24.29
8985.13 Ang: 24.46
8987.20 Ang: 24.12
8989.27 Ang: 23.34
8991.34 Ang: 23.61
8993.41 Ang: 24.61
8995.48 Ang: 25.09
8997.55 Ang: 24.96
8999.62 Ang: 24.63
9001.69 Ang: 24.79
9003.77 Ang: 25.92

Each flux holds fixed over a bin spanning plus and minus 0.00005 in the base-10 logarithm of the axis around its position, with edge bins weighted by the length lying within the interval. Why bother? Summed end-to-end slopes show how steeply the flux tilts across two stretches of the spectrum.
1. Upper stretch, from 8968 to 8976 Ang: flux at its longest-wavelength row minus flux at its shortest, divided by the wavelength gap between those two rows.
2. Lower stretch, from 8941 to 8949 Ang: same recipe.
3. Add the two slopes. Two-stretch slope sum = -0.10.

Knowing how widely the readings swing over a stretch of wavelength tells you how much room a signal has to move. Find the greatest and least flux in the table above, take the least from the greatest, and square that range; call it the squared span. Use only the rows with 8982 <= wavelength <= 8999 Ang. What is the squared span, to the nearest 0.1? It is 3.1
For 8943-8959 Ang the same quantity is 3.6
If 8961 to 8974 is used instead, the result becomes 4.0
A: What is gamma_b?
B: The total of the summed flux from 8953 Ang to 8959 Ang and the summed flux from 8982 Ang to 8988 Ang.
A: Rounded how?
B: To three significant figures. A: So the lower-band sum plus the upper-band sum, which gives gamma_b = 145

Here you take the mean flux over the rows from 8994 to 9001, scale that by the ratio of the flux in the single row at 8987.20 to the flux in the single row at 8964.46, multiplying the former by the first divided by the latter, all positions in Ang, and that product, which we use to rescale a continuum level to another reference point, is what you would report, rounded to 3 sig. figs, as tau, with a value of 25.5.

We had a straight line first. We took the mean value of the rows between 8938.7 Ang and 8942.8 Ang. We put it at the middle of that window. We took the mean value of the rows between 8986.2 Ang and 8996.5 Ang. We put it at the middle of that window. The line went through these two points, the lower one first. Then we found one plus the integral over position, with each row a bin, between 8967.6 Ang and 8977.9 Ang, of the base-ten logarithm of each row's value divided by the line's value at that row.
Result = 1.10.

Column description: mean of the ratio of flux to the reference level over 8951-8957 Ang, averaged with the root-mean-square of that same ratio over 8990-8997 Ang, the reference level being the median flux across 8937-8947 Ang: 1.01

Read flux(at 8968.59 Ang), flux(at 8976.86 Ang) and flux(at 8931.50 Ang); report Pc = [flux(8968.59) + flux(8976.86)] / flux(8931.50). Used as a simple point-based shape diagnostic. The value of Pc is 2.00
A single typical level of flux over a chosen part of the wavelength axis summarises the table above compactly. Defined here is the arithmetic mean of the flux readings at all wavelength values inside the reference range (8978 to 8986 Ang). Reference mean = 24.2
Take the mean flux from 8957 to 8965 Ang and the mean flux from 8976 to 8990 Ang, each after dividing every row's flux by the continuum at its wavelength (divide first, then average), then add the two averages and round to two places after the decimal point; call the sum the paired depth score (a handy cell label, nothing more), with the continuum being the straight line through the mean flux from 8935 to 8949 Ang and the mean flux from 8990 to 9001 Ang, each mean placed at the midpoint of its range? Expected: 1.95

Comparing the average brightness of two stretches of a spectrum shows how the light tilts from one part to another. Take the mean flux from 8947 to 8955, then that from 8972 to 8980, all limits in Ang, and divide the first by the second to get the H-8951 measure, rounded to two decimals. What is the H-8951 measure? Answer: 0.97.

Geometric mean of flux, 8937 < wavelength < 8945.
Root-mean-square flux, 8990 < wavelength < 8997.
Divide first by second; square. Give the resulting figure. 0.99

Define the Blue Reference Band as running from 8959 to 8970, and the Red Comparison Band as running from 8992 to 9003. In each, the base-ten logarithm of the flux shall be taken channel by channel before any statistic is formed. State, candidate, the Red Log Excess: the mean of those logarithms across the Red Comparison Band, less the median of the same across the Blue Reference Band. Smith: 0.023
